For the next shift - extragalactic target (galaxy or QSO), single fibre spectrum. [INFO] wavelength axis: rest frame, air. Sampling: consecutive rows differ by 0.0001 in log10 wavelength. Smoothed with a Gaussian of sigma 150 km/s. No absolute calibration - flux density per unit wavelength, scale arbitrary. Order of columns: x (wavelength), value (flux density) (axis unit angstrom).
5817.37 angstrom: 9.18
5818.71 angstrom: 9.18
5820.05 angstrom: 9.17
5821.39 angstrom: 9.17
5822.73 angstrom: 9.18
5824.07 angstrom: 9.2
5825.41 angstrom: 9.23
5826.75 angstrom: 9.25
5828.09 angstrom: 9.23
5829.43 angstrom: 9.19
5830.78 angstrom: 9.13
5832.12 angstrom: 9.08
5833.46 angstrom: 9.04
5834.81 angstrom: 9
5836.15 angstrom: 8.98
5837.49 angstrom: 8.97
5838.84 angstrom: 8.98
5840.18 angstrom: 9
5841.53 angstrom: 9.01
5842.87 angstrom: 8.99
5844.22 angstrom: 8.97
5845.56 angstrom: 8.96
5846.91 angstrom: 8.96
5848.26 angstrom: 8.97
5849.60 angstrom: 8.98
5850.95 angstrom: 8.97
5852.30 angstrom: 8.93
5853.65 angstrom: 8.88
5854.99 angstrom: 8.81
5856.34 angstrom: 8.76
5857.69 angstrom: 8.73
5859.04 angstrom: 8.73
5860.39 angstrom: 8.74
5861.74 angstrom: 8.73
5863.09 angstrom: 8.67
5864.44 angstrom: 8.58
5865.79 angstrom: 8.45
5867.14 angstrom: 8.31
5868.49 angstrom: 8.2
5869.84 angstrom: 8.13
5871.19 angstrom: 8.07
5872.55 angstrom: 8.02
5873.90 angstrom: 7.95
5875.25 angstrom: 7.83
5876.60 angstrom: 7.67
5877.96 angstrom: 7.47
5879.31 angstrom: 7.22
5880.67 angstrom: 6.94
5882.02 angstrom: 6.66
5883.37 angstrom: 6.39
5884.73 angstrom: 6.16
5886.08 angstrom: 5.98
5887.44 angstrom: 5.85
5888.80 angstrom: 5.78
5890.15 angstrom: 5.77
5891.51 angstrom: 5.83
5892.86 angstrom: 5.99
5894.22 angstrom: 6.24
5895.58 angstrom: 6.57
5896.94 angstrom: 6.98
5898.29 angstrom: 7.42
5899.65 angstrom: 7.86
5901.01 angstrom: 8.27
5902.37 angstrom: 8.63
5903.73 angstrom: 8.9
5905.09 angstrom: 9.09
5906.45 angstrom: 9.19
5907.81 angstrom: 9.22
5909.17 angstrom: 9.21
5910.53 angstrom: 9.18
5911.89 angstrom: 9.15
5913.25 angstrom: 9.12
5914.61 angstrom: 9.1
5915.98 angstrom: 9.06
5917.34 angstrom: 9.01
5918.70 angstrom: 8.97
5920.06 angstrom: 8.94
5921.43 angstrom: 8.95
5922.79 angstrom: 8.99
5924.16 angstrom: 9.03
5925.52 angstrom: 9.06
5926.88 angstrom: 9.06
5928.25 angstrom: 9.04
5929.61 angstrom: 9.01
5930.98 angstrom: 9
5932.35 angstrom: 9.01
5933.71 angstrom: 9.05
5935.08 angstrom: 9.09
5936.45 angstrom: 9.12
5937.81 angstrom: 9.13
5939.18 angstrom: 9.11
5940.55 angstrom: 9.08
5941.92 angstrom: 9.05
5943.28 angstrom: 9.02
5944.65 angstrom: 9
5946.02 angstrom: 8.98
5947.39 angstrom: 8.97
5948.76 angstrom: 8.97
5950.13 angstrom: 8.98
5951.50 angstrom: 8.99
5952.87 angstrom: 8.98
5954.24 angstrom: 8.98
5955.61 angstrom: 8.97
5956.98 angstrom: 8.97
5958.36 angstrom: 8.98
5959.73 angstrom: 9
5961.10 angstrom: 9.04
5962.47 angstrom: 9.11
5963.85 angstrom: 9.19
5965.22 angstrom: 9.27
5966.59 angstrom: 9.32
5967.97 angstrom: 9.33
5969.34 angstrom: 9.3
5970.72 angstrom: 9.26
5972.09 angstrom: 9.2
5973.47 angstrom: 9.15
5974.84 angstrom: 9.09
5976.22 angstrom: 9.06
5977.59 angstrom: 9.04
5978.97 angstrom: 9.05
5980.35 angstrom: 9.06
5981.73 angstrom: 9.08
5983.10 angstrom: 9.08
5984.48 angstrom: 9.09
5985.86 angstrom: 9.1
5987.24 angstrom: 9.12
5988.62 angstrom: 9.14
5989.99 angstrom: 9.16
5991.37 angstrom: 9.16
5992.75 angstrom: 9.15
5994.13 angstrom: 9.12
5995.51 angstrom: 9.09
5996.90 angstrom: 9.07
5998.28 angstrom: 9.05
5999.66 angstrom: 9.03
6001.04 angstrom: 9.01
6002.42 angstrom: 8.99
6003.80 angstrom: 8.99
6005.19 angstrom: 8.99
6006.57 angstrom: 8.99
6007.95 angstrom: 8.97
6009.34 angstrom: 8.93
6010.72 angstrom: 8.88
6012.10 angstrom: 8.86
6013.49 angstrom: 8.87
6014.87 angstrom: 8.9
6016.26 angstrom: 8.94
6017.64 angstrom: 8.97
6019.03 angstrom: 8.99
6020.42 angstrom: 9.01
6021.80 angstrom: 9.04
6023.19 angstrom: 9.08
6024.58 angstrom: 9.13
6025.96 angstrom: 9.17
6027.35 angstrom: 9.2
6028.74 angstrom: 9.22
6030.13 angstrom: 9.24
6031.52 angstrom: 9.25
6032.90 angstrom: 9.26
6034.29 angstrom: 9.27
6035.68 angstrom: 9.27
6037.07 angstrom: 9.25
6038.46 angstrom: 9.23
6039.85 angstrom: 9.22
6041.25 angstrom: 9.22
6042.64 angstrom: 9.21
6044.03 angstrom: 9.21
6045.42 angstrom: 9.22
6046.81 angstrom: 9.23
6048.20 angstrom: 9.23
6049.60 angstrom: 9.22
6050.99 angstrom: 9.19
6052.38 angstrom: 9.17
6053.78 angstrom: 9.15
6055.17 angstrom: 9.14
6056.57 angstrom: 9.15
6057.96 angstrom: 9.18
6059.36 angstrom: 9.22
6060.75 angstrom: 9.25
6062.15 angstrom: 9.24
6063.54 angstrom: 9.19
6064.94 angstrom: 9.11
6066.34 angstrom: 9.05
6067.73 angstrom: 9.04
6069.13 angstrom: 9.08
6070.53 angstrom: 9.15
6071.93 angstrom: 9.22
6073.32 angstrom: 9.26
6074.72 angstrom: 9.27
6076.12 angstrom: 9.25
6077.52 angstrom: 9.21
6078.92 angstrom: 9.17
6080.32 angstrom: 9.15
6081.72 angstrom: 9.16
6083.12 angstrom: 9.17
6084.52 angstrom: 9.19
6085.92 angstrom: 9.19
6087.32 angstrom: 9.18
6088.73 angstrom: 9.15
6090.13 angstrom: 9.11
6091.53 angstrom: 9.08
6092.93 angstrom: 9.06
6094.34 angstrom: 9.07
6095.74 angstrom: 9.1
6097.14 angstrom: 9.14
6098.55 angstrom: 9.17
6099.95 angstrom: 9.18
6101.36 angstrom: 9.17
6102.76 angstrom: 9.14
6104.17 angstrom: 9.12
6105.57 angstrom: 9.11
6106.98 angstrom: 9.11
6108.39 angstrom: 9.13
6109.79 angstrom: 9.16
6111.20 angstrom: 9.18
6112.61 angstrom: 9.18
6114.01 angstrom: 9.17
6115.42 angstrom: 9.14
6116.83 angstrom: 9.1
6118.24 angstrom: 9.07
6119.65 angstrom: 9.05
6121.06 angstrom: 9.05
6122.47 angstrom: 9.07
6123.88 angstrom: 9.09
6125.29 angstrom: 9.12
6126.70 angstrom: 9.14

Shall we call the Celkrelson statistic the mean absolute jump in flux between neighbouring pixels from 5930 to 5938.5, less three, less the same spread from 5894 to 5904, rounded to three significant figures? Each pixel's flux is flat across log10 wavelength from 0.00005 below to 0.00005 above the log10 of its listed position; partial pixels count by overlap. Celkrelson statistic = -3.35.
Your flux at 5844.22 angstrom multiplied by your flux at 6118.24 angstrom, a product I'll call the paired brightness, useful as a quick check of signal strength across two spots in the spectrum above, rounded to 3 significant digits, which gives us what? 81.4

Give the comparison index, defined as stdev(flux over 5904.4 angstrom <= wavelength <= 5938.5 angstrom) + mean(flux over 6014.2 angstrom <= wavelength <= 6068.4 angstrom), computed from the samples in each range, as 9.24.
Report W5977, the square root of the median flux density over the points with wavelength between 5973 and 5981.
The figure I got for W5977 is 3.01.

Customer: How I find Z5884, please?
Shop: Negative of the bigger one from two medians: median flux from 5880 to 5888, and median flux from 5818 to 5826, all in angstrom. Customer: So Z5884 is -9.18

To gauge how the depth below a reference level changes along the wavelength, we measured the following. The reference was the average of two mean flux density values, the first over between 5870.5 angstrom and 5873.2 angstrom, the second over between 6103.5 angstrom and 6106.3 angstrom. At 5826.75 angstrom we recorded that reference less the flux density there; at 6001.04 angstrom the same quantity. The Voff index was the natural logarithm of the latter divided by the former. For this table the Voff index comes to -0.44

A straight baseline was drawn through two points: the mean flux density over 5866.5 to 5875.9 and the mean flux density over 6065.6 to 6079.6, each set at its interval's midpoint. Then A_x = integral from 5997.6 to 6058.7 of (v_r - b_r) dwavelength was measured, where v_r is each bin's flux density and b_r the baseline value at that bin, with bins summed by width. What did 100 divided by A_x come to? 9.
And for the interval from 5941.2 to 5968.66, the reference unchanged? 7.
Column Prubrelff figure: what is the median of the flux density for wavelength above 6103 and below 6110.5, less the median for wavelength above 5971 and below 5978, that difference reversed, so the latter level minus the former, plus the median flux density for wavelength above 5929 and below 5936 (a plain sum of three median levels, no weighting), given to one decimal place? 9.0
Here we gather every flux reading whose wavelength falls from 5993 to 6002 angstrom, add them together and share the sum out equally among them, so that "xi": 9.06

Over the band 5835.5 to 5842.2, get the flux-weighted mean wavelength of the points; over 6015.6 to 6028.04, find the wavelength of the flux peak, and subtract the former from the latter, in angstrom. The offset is 188.5 angstrom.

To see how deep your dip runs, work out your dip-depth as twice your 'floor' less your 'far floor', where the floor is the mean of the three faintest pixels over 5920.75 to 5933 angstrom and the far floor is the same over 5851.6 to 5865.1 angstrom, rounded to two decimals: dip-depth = 9.30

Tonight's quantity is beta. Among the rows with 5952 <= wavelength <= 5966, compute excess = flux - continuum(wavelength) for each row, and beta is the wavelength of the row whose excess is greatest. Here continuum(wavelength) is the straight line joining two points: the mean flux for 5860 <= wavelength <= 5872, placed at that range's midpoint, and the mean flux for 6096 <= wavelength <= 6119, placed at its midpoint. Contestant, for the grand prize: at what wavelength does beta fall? 5965.22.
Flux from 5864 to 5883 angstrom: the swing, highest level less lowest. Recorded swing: 1.9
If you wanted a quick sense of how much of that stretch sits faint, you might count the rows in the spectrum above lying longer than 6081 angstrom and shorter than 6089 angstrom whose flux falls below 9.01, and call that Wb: 0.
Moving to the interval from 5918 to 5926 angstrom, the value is 4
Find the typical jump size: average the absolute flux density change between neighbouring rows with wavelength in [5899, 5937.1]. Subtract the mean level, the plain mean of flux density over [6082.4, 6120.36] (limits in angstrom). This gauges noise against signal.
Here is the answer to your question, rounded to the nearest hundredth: -9.06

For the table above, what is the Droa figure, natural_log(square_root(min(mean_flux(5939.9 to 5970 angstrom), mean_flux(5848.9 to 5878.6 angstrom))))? 1.07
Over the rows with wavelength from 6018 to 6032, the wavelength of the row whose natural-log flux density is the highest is 6031.52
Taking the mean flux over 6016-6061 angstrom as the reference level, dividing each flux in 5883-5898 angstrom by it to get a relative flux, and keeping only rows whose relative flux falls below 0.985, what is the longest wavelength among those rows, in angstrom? 5896.94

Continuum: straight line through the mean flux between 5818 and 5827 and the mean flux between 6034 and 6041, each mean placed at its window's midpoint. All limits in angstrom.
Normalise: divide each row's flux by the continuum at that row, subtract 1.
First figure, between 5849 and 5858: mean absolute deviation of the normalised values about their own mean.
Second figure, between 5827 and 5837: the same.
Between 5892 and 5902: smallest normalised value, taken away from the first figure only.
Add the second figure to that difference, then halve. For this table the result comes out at 0.184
